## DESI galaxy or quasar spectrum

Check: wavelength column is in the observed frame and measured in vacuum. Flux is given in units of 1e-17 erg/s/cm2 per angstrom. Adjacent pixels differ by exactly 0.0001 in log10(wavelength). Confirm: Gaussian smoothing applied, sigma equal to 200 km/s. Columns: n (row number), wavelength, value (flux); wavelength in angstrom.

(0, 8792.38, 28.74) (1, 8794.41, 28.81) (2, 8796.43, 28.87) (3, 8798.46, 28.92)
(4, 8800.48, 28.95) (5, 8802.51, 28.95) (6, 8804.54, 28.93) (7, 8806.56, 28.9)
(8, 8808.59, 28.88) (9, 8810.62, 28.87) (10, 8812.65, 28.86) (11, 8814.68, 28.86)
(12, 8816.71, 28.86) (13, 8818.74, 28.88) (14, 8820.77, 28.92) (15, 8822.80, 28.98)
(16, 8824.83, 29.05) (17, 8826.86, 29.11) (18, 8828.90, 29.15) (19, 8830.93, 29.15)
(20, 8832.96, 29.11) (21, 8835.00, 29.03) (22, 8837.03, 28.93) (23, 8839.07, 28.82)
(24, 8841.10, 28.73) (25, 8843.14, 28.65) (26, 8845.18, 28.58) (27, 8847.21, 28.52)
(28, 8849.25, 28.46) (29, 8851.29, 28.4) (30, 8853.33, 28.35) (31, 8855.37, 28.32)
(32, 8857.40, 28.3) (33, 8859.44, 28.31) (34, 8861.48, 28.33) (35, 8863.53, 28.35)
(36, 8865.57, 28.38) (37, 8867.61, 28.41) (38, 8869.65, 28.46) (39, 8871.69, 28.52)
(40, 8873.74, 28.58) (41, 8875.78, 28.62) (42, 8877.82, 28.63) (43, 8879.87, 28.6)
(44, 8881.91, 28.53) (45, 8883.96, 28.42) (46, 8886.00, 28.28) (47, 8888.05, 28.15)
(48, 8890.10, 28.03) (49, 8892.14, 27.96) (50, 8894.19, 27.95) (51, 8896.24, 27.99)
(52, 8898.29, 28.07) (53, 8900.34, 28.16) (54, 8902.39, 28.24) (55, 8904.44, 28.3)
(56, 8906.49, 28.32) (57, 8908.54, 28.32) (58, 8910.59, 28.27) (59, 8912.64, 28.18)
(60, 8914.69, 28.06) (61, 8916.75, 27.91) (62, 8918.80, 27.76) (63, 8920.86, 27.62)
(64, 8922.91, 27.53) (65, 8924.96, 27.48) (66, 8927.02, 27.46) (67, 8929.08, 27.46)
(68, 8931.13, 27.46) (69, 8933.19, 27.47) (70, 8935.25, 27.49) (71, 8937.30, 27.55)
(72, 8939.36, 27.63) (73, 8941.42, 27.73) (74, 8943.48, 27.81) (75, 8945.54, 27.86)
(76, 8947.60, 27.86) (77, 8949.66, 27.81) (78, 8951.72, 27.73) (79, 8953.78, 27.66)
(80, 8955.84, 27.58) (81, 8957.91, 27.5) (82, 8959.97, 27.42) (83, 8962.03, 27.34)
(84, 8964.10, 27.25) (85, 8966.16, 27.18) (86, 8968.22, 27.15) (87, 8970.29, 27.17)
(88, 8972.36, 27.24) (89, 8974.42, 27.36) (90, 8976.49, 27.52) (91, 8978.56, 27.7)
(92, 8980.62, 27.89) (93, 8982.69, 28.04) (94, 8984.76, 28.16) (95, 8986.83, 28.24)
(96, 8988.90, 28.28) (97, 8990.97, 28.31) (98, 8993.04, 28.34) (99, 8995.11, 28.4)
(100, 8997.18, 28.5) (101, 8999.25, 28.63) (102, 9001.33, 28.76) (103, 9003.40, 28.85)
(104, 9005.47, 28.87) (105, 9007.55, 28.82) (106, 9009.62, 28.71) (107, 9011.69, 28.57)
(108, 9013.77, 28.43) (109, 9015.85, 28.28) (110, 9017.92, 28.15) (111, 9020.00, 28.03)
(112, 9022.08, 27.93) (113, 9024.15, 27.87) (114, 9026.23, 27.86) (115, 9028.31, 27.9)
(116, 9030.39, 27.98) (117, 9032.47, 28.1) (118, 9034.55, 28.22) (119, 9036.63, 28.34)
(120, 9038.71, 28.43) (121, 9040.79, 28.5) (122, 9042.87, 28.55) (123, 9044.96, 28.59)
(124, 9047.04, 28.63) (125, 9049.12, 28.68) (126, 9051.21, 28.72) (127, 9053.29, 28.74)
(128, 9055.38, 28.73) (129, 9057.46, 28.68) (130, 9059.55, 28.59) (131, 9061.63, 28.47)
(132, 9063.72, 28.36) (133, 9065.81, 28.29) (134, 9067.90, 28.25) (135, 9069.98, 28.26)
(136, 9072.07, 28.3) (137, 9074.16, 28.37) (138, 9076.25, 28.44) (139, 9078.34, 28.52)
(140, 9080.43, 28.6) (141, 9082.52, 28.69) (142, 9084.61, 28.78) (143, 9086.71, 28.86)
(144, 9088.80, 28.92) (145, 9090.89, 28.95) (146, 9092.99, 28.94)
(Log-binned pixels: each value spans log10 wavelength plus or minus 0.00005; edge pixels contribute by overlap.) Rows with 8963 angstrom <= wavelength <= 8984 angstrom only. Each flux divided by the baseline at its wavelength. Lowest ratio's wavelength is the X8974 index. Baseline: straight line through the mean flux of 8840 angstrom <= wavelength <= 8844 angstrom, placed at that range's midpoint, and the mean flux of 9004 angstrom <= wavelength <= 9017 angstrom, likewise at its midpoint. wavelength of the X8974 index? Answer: 8968.22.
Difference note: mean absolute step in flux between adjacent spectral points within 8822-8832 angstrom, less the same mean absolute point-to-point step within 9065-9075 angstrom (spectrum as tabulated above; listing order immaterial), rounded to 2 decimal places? 0.00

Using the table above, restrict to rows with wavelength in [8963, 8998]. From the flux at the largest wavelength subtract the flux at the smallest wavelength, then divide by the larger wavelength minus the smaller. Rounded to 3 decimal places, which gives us 0.038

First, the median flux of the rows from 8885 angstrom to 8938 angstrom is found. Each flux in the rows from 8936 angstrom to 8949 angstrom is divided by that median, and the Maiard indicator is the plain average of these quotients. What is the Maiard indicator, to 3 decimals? 0.992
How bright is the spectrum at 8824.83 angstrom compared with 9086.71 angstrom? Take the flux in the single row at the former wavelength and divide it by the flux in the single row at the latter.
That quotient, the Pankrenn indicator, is 1.01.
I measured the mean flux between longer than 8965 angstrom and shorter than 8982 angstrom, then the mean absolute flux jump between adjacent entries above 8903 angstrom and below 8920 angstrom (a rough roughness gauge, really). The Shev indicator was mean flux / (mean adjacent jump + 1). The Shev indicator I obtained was 25.3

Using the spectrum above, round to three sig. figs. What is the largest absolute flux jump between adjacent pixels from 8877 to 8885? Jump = 0.110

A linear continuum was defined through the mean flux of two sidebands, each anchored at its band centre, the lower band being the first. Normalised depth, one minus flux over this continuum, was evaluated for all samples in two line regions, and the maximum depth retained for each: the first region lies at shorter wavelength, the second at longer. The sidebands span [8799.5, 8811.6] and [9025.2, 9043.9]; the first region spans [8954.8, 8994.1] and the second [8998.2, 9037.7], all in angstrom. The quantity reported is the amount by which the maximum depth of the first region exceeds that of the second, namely 0.031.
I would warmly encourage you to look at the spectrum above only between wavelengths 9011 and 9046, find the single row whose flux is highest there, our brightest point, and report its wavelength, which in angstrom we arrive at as 9044.96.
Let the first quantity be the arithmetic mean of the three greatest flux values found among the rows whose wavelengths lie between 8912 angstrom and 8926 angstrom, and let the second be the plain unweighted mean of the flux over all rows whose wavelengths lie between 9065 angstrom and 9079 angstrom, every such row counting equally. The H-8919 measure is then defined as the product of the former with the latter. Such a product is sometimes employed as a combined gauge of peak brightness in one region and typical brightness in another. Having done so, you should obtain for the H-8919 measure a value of 795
